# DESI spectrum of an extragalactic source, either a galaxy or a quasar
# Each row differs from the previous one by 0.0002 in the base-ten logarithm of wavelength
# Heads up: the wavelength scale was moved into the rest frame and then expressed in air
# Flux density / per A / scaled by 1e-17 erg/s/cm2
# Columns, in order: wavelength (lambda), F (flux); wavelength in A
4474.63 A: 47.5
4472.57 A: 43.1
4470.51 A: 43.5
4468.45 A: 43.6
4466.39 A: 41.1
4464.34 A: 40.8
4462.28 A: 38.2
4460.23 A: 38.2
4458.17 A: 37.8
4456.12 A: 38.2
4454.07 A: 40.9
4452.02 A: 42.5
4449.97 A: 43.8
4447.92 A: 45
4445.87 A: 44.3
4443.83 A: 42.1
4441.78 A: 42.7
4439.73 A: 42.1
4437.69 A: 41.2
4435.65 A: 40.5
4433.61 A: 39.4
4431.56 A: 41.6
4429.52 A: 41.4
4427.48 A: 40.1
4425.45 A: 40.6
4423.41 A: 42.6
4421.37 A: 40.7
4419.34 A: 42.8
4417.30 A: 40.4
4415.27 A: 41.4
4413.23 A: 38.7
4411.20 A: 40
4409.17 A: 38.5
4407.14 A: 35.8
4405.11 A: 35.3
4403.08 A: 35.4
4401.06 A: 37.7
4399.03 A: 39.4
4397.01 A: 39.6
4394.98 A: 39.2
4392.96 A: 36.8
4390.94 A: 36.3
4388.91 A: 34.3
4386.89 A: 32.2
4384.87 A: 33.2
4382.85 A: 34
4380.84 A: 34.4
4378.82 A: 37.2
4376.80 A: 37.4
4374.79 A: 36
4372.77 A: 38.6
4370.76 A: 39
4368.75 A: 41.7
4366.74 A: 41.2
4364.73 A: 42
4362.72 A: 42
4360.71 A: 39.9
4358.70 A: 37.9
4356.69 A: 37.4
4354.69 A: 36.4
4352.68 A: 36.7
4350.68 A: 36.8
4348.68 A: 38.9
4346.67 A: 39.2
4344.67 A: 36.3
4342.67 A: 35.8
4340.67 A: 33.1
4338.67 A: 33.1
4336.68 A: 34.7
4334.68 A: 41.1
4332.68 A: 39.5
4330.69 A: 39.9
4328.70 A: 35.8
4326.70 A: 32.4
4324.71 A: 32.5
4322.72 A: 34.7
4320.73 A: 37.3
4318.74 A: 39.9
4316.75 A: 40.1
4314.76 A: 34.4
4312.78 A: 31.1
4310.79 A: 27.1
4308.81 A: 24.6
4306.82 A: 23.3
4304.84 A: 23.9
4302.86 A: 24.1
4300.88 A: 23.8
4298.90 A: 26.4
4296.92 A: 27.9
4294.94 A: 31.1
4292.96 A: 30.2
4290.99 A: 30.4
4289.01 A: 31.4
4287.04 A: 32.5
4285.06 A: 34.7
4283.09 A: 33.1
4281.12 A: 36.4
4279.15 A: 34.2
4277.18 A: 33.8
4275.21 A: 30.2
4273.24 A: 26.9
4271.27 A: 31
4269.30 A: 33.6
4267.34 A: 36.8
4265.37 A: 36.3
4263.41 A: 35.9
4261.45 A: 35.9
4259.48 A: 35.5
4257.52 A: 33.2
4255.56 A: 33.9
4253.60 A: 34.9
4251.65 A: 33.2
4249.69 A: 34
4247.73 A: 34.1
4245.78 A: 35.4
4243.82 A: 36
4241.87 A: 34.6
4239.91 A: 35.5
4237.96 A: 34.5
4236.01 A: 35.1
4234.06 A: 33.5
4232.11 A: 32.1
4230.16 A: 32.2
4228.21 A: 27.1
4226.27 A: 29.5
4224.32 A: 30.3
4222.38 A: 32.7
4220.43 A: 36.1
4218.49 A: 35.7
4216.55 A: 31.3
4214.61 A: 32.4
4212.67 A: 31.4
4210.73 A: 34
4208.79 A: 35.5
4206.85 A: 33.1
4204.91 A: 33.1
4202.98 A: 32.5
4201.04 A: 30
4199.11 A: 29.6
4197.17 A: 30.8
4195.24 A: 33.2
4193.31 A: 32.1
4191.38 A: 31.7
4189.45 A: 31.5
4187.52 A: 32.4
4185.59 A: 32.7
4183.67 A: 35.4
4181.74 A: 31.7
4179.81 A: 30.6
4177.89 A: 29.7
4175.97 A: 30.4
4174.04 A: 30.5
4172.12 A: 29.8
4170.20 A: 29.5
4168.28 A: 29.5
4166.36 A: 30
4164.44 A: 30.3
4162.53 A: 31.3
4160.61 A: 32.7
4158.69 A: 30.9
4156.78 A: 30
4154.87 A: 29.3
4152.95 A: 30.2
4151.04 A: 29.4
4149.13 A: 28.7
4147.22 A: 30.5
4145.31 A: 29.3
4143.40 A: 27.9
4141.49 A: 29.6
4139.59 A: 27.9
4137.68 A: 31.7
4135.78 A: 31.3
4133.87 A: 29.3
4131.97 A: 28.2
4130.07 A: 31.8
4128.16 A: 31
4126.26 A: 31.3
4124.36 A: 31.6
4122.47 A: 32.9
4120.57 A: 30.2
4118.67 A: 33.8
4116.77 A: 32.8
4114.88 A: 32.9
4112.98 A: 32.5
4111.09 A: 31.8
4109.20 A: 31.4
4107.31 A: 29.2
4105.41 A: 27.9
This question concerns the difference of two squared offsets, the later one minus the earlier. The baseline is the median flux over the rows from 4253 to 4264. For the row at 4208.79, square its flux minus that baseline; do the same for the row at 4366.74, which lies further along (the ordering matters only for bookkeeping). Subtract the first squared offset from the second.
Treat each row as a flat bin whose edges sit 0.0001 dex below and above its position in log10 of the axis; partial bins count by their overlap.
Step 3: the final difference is 36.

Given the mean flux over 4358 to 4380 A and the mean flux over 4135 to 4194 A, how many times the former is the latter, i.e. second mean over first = 0.78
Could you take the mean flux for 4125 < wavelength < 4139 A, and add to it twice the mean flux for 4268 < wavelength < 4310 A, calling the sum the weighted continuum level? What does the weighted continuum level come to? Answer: 90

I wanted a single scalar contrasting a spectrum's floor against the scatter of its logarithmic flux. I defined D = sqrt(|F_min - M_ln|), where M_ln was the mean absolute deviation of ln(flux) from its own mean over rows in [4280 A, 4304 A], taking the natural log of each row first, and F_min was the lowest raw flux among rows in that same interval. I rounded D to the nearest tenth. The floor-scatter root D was 4.9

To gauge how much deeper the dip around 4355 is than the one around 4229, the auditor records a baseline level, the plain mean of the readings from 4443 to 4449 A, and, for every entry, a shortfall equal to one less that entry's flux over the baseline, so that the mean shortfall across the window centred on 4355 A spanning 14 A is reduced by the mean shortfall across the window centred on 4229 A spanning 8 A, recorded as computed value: -0.17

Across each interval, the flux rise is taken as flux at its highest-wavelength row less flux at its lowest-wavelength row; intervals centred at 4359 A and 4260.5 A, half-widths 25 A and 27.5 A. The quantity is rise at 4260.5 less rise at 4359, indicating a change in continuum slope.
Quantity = 6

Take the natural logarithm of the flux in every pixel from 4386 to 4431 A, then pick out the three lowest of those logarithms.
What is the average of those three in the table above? 3.52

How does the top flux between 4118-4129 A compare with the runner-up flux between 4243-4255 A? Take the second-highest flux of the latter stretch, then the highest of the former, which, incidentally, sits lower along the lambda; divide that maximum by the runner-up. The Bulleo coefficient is 0.95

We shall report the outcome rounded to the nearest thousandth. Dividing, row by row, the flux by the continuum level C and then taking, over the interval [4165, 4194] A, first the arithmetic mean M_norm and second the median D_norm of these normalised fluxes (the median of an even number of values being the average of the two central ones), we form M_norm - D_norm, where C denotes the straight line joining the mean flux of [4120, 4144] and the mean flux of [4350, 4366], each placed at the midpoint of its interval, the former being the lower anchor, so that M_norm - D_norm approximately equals 0.014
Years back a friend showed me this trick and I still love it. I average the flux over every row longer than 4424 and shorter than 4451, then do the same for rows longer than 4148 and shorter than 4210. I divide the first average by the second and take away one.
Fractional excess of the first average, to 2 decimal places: 0.34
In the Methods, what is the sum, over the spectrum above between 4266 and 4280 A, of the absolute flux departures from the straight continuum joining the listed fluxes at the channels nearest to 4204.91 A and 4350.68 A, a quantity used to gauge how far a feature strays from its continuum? 22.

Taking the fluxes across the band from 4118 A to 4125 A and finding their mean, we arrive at 32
